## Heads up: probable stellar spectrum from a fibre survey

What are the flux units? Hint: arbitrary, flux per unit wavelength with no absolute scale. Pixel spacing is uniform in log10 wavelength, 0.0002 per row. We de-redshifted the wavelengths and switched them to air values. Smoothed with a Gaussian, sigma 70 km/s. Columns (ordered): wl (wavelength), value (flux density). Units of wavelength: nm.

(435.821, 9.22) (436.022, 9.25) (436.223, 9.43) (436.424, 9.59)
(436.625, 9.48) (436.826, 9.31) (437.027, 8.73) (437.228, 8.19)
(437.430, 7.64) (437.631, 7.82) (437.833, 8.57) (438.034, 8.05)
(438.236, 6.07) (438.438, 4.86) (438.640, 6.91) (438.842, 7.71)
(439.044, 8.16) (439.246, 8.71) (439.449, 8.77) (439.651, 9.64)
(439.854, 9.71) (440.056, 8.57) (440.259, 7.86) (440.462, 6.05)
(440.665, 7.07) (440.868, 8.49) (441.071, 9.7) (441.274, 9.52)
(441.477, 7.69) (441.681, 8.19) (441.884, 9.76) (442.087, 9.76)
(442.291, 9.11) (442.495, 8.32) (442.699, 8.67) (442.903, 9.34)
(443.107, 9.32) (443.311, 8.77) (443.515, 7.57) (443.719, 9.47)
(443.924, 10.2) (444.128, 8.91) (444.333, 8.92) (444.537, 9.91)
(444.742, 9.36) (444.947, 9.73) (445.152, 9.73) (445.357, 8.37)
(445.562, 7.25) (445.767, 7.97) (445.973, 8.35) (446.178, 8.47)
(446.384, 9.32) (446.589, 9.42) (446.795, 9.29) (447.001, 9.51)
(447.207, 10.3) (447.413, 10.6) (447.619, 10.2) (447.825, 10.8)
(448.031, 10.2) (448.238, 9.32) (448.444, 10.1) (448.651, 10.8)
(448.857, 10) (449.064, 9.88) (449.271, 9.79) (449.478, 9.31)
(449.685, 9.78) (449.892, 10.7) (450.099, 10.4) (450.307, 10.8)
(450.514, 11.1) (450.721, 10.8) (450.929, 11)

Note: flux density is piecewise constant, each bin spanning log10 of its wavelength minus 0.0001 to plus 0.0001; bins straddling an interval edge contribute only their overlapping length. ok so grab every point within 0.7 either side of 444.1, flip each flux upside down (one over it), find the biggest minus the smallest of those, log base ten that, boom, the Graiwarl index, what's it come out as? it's -1.5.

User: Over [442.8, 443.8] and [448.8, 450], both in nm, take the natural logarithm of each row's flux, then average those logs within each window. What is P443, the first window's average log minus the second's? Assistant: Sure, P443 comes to -0.11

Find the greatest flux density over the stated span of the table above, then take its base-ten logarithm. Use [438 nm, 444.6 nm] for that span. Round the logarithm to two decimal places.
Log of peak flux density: 1.01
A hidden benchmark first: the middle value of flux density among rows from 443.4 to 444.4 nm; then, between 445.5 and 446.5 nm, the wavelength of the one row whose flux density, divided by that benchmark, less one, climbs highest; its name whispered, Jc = 446.384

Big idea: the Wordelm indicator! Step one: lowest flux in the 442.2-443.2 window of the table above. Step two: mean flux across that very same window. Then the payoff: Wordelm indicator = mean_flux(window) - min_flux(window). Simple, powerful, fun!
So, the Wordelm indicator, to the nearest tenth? 0.6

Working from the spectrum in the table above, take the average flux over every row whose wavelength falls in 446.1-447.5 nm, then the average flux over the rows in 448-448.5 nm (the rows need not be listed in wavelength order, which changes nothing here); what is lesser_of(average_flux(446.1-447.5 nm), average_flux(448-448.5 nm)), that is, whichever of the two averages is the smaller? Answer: 9.6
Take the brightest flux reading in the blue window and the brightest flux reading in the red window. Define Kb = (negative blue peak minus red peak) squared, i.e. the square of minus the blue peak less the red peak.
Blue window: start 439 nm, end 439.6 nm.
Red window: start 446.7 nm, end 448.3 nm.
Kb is 383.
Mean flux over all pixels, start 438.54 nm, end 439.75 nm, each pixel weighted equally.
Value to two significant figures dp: 8.3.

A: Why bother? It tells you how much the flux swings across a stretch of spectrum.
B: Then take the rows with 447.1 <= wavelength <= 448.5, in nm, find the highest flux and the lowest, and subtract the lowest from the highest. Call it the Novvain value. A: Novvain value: 1.5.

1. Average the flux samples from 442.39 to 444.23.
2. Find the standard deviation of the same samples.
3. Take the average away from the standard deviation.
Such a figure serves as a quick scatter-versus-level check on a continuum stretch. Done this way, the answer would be -8.2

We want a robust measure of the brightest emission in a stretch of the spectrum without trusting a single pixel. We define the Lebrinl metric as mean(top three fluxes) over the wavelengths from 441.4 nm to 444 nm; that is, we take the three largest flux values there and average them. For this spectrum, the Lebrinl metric 9.9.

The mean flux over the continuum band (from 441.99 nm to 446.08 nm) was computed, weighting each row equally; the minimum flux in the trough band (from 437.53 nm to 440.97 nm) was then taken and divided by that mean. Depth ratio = 0.54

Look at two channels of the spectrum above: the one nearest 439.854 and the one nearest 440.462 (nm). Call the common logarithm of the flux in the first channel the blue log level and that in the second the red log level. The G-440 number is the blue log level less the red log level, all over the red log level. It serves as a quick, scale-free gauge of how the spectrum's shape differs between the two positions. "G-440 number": 0.26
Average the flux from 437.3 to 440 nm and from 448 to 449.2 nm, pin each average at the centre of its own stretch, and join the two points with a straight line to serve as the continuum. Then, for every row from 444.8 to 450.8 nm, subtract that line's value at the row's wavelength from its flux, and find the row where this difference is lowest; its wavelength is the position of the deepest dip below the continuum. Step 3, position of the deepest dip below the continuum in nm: 445.562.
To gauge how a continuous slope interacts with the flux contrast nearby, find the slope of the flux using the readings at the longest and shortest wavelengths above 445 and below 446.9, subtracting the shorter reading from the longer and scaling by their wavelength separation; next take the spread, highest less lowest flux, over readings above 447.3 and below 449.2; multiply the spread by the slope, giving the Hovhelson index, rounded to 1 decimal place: -0.4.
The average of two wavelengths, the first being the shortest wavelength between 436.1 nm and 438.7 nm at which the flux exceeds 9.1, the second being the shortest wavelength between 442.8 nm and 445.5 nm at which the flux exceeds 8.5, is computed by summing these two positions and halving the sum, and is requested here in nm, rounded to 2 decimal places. 439.56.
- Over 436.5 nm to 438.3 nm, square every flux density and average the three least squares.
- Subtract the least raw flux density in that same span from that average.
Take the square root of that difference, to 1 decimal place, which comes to 6.8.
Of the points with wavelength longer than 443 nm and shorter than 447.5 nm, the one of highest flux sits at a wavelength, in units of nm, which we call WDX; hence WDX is 447.413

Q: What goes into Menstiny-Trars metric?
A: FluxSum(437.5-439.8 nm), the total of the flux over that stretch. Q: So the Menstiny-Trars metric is 85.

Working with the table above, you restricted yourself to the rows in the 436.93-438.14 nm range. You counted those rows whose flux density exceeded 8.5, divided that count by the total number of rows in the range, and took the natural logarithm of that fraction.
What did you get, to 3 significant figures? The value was -1.10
